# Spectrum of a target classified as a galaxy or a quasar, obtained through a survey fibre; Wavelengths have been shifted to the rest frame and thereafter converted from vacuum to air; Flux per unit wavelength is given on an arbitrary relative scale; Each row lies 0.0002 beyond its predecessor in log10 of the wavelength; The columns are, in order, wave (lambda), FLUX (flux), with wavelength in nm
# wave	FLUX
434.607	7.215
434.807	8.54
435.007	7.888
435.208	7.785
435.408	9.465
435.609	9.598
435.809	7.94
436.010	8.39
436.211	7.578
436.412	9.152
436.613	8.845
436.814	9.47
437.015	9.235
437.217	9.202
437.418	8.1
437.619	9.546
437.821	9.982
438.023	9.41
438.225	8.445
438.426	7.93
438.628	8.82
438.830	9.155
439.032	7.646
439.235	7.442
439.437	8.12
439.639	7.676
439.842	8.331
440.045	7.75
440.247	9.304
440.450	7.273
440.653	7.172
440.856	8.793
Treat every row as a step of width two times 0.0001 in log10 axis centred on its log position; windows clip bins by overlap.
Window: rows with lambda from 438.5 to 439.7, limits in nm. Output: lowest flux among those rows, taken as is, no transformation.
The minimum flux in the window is 7.442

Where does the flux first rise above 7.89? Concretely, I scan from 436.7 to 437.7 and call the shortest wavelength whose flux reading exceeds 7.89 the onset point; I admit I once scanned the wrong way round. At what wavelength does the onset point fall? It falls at 436.814 nm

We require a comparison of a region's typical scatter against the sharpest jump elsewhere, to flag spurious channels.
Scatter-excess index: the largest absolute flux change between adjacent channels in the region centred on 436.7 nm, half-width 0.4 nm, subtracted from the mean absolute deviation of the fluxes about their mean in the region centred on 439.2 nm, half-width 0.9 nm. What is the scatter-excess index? -0.17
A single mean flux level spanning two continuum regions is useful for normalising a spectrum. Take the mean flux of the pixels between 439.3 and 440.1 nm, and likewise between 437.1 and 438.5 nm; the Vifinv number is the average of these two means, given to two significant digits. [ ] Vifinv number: 8.5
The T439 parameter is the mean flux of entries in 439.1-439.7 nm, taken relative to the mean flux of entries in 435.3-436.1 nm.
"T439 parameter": 0.875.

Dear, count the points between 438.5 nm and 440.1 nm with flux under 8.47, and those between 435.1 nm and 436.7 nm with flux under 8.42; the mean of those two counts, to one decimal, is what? 5.0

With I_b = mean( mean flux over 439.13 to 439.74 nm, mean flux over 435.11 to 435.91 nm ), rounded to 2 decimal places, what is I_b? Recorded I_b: 8.22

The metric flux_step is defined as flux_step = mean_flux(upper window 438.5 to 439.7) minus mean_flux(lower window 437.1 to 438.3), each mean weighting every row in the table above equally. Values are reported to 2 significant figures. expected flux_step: -0.97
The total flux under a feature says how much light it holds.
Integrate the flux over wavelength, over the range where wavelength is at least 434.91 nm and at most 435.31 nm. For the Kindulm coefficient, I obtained 3.14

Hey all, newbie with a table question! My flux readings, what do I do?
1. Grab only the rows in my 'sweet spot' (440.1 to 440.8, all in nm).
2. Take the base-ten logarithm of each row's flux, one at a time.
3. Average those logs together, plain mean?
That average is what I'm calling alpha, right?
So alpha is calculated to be 0.90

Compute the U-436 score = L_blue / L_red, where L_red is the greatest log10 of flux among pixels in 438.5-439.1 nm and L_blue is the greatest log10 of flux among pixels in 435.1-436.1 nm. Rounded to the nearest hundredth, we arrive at 1.02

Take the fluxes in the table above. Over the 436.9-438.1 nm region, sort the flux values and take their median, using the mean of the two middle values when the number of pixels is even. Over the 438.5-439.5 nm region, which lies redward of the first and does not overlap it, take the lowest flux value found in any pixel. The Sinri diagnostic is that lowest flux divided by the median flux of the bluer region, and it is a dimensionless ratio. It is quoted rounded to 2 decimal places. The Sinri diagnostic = 0.80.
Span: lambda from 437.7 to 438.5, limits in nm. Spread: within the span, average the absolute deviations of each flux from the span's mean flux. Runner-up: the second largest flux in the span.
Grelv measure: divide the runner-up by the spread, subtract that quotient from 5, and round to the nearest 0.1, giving -7.5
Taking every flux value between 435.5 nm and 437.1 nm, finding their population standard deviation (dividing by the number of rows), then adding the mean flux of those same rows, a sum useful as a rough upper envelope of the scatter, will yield 9.46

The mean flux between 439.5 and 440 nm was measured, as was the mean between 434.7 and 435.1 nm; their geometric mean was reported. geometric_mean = 8.1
